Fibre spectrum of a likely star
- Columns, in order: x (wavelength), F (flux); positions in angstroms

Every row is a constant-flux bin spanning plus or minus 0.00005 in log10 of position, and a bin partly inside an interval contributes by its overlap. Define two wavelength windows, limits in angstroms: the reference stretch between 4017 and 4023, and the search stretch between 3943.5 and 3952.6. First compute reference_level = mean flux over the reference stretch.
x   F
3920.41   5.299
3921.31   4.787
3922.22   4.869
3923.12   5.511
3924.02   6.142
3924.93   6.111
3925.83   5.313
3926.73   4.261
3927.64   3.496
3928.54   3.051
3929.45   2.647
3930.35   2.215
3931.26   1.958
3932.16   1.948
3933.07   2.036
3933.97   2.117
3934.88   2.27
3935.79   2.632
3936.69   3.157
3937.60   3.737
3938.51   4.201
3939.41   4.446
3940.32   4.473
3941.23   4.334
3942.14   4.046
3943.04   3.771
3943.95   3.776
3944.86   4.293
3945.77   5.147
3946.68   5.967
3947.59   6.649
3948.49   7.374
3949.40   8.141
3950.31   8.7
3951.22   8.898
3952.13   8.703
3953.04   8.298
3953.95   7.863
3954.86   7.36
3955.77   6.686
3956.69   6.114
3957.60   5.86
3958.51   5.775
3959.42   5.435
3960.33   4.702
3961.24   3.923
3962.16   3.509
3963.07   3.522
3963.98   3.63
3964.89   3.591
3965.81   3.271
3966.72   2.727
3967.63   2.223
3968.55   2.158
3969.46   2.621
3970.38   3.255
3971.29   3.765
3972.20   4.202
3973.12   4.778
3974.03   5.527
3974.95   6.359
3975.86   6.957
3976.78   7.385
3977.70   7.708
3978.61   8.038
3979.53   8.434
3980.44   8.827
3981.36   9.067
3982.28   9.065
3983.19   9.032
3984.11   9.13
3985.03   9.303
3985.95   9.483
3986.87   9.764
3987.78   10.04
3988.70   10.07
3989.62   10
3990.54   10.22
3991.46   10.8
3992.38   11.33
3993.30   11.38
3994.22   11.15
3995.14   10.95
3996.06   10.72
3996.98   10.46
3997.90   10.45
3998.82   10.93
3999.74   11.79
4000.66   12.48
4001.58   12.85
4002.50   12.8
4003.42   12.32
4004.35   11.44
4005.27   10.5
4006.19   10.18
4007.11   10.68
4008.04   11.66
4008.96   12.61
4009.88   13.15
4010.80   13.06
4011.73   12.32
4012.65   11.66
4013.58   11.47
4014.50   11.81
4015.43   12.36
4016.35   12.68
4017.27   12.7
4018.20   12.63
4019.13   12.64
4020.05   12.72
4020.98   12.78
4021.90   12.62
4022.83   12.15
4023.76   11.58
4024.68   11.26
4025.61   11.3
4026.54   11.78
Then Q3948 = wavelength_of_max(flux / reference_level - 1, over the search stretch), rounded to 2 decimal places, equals 3951.22 angstroms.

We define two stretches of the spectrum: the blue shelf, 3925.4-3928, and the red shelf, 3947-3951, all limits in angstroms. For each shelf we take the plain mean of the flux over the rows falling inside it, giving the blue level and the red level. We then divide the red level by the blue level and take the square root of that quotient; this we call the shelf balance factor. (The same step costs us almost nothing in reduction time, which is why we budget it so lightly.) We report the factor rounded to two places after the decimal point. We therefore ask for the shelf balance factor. 1.33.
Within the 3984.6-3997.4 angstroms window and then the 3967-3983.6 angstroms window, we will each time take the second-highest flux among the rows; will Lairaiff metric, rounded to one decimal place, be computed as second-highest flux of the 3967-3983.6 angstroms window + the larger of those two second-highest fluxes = 20.4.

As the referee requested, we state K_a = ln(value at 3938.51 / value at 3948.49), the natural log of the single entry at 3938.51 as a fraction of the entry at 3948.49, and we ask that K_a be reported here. -0.6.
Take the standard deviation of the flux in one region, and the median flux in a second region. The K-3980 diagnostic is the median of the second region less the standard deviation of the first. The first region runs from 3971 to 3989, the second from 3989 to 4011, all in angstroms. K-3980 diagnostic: 9.3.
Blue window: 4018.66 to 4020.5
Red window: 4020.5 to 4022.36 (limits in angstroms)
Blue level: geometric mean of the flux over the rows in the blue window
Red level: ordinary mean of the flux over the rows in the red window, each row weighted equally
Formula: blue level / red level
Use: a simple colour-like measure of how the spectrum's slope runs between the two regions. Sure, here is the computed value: 1.00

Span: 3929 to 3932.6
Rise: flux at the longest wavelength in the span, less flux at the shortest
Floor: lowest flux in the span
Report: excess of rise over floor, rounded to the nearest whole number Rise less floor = -3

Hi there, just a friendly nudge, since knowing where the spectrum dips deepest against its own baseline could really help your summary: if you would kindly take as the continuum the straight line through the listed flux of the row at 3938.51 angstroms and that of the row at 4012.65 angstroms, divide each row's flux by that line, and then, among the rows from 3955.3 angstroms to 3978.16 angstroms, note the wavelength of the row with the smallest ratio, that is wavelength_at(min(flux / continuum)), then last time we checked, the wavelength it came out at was 3968.55 angstroms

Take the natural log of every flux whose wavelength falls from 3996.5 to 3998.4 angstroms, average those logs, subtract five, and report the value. -2.65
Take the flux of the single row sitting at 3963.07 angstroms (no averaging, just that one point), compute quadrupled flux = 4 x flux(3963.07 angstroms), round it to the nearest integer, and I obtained 14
